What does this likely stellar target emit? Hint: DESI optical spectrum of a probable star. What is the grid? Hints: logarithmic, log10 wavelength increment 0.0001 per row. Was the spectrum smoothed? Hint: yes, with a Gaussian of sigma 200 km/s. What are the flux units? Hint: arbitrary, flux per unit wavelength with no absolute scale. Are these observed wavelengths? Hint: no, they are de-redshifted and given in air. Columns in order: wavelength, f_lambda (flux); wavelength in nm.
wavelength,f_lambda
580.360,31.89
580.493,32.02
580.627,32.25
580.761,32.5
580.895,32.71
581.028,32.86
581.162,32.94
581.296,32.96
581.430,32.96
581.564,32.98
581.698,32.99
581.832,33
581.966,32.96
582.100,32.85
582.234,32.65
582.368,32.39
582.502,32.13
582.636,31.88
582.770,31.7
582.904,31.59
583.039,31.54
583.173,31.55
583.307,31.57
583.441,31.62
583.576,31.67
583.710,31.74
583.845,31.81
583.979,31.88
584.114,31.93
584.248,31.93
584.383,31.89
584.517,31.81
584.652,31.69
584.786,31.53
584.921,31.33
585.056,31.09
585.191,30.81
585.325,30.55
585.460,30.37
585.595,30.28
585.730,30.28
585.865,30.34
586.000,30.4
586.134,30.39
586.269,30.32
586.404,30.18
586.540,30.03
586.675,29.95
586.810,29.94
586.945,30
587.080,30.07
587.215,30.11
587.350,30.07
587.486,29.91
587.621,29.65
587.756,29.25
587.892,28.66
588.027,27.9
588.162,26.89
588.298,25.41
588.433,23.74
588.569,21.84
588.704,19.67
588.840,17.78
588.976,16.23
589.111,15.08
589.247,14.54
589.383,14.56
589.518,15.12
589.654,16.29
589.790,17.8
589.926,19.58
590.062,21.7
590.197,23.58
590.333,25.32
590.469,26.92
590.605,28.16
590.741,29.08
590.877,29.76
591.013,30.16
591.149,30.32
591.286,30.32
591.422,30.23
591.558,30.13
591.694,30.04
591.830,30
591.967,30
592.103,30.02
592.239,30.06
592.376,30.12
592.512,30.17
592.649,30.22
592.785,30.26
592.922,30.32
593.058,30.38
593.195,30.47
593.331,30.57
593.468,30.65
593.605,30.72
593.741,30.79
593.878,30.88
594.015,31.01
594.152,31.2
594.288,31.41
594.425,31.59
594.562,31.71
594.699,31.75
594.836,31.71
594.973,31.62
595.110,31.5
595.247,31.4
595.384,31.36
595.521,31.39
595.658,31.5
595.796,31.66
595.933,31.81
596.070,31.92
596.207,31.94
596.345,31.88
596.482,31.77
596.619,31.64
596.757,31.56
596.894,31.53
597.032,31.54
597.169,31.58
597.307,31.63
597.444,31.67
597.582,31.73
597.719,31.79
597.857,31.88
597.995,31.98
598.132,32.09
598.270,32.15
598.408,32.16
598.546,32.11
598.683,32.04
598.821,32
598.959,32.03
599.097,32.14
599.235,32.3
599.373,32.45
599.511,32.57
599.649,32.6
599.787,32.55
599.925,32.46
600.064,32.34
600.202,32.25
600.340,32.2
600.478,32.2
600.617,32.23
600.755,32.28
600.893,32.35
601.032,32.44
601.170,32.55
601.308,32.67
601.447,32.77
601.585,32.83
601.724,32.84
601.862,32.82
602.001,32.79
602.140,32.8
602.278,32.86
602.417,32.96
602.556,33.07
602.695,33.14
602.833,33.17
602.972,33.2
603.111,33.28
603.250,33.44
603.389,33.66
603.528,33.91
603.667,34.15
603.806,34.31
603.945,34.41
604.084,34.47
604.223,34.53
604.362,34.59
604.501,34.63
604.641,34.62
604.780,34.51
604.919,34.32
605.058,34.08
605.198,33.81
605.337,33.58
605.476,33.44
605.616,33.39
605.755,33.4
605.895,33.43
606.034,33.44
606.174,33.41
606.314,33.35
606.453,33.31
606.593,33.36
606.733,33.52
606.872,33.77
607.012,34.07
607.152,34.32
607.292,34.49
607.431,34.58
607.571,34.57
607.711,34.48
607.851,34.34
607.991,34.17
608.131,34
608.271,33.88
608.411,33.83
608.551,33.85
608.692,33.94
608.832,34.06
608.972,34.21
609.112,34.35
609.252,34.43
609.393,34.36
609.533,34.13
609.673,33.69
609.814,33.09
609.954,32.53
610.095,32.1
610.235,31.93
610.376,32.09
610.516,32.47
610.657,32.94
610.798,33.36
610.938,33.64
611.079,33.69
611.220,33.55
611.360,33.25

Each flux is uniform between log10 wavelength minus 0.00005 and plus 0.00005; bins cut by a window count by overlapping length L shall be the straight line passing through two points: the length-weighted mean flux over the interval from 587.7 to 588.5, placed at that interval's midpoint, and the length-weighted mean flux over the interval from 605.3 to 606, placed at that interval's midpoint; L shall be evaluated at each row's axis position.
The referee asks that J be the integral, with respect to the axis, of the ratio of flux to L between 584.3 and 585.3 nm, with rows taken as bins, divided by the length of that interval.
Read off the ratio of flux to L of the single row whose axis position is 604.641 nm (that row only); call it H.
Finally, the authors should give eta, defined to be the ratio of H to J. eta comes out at 0.86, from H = 1.05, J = 1.22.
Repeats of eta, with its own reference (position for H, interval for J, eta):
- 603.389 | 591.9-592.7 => 0.98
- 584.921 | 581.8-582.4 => 0.92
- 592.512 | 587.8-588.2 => 1.02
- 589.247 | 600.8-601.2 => 0.52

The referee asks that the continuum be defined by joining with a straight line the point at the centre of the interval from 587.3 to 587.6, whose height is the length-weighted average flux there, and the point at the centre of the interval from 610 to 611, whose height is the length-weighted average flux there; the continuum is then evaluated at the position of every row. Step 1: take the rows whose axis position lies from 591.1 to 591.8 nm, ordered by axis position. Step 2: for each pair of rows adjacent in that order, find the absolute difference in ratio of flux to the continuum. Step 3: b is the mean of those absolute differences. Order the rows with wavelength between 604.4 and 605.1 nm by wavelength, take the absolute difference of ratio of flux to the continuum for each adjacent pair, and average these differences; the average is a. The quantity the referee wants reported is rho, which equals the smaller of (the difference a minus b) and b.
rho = 0.0020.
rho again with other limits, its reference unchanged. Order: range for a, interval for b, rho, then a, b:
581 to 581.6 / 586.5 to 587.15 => -0.0011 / 0.001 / 0.0018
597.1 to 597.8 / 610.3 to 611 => -0.0102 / 0.001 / 0.0114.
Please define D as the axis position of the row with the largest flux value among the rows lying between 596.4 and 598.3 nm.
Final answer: 598.270 nm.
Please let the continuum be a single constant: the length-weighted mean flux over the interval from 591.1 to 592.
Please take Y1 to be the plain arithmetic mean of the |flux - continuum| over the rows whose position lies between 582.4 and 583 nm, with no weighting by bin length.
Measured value 2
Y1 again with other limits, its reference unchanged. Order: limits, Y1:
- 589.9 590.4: 8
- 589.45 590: 13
